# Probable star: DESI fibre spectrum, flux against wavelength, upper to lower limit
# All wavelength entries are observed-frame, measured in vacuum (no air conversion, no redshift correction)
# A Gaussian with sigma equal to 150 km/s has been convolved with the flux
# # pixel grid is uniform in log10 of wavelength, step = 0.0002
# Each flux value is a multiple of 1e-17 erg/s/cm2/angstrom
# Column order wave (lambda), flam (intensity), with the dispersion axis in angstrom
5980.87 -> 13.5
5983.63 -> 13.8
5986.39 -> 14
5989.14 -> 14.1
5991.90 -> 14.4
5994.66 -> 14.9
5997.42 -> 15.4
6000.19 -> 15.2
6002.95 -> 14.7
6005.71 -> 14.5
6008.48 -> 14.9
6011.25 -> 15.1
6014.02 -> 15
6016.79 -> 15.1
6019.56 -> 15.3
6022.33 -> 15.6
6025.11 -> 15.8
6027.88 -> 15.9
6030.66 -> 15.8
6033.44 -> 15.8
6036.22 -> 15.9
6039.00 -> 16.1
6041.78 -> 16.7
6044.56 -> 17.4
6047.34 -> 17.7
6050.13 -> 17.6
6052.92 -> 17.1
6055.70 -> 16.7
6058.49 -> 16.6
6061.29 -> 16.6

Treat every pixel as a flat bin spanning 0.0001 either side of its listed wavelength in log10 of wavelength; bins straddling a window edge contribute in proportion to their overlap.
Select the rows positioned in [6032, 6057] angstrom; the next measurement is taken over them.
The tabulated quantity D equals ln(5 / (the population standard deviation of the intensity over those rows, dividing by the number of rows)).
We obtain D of 1.99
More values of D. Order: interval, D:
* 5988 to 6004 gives 2.42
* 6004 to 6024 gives 2.76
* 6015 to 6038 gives 2.89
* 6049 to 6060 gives 2.54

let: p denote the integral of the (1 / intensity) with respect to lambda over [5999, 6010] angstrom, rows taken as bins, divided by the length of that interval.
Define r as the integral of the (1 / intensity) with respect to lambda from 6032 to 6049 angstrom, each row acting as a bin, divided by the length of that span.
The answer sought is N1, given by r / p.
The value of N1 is 0.89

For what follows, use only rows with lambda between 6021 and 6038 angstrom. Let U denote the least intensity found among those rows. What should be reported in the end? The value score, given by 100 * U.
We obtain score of 1560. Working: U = 15.6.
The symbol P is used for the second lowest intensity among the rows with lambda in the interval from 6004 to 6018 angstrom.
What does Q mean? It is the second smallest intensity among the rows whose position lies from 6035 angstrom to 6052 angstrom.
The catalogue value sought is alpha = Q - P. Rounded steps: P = 14.9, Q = 16.1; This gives 1.2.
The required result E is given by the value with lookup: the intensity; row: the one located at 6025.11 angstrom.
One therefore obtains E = 15.8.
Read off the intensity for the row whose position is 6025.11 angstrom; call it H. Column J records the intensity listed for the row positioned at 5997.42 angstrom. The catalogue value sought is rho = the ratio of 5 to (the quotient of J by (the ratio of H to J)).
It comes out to 0.33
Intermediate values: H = 15.8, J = 15.4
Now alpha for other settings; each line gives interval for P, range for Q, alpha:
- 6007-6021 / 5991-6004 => -0.3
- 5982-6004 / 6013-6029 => 1.1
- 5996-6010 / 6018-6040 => 0.9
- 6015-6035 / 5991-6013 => -0.8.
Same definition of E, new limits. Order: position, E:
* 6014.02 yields 15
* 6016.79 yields 15.1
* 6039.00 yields 16.1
